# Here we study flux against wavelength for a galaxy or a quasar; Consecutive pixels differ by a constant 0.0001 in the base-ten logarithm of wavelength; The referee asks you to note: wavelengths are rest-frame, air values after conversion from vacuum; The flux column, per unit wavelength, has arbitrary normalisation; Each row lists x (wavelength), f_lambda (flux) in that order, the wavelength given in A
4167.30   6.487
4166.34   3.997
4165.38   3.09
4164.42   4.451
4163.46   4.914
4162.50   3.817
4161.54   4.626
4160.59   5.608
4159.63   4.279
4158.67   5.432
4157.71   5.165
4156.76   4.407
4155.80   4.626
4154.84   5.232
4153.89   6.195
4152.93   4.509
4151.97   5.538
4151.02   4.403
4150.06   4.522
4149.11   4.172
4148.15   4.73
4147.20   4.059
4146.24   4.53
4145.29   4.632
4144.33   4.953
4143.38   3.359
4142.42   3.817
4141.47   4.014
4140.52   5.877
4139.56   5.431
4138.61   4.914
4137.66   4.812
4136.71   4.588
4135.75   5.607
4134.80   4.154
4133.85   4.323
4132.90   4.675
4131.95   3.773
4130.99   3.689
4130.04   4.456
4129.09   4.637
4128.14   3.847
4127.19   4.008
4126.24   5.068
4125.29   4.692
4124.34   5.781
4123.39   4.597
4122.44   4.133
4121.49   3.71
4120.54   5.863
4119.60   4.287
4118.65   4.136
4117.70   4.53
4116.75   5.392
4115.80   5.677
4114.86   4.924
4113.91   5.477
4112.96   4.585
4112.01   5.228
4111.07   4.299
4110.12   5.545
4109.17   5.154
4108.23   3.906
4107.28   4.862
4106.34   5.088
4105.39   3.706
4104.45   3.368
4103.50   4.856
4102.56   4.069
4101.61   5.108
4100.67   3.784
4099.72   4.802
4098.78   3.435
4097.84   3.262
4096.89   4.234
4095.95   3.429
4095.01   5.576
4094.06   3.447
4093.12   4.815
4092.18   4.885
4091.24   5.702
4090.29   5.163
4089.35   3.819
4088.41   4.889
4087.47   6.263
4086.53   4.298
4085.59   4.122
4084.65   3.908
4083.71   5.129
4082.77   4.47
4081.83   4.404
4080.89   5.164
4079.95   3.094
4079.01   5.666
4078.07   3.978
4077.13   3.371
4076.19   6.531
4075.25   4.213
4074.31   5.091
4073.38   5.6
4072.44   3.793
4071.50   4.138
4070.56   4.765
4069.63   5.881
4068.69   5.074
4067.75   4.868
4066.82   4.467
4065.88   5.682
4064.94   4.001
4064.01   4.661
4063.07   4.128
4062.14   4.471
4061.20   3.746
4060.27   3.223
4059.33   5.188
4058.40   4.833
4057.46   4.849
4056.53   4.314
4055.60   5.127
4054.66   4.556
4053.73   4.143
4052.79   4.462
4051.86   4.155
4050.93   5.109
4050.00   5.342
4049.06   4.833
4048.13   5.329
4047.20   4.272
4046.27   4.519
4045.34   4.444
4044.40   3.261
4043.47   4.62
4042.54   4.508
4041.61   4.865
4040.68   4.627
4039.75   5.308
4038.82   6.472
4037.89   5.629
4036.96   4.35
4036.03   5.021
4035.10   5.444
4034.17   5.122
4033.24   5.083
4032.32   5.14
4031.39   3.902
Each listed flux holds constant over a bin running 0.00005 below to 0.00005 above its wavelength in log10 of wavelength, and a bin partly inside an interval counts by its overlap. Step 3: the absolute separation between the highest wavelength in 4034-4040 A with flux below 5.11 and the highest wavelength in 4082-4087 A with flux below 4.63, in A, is 49.6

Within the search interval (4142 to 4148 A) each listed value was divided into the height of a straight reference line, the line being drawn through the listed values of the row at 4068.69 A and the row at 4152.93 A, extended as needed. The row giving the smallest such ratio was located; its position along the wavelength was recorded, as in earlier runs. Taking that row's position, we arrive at 4144.33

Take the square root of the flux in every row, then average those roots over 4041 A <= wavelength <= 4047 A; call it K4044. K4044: 2.09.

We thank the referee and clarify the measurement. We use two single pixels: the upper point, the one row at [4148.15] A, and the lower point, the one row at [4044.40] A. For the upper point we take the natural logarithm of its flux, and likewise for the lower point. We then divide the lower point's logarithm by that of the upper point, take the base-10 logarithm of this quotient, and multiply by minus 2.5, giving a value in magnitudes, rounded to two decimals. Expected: 0.30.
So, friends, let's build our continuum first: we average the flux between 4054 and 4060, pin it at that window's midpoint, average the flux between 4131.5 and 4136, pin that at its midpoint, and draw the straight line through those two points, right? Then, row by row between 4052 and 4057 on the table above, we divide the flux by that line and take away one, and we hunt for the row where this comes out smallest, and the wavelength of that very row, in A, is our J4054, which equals 4053.73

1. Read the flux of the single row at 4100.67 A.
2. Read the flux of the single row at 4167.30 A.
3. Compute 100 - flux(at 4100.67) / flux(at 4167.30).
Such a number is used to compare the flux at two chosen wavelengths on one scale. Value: 99.4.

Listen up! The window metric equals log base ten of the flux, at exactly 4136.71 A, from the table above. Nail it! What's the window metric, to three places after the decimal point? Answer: 0.662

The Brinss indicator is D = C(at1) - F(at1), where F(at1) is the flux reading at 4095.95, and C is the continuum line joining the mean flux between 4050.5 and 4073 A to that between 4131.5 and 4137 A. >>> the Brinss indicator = 1.1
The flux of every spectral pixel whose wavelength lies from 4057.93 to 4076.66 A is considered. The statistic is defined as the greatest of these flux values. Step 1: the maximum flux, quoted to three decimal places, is 6.531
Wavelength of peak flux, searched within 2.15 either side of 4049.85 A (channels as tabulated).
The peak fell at 4050.00 A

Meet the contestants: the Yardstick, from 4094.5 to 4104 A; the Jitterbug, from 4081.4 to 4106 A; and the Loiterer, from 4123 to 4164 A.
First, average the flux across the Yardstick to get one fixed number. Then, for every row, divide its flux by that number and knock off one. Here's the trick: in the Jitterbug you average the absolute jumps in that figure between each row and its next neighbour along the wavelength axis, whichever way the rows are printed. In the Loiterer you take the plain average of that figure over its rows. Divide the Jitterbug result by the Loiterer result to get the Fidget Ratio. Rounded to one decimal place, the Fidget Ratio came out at 2.4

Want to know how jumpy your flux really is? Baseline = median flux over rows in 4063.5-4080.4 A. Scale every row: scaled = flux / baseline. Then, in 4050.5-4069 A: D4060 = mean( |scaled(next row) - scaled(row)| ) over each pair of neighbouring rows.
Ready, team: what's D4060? 0.140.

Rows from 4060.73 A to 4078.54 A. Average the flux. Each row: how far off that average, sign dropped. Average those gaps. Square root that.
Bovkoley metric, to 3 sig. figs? 0.811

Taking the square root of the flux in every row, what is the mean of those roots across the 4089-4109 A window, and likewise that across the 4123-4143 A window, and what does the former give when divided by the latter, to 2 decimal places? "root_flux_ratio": 0.97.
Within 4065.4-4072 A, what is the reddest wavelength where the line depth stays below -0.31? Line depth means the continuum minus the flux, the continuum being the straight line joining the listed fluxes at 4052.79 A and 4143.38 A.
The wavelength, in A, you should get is 4070.56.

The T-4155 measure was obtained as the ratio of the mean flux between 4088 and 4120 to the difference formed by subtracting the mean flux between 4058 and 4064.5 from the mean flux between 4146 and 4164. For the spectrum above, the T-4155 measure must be 10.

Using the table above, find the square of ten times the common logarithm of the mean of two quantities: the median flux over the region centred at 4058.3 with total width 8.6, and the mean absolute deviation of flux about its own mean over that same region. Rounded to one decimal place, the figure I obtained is 16.1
